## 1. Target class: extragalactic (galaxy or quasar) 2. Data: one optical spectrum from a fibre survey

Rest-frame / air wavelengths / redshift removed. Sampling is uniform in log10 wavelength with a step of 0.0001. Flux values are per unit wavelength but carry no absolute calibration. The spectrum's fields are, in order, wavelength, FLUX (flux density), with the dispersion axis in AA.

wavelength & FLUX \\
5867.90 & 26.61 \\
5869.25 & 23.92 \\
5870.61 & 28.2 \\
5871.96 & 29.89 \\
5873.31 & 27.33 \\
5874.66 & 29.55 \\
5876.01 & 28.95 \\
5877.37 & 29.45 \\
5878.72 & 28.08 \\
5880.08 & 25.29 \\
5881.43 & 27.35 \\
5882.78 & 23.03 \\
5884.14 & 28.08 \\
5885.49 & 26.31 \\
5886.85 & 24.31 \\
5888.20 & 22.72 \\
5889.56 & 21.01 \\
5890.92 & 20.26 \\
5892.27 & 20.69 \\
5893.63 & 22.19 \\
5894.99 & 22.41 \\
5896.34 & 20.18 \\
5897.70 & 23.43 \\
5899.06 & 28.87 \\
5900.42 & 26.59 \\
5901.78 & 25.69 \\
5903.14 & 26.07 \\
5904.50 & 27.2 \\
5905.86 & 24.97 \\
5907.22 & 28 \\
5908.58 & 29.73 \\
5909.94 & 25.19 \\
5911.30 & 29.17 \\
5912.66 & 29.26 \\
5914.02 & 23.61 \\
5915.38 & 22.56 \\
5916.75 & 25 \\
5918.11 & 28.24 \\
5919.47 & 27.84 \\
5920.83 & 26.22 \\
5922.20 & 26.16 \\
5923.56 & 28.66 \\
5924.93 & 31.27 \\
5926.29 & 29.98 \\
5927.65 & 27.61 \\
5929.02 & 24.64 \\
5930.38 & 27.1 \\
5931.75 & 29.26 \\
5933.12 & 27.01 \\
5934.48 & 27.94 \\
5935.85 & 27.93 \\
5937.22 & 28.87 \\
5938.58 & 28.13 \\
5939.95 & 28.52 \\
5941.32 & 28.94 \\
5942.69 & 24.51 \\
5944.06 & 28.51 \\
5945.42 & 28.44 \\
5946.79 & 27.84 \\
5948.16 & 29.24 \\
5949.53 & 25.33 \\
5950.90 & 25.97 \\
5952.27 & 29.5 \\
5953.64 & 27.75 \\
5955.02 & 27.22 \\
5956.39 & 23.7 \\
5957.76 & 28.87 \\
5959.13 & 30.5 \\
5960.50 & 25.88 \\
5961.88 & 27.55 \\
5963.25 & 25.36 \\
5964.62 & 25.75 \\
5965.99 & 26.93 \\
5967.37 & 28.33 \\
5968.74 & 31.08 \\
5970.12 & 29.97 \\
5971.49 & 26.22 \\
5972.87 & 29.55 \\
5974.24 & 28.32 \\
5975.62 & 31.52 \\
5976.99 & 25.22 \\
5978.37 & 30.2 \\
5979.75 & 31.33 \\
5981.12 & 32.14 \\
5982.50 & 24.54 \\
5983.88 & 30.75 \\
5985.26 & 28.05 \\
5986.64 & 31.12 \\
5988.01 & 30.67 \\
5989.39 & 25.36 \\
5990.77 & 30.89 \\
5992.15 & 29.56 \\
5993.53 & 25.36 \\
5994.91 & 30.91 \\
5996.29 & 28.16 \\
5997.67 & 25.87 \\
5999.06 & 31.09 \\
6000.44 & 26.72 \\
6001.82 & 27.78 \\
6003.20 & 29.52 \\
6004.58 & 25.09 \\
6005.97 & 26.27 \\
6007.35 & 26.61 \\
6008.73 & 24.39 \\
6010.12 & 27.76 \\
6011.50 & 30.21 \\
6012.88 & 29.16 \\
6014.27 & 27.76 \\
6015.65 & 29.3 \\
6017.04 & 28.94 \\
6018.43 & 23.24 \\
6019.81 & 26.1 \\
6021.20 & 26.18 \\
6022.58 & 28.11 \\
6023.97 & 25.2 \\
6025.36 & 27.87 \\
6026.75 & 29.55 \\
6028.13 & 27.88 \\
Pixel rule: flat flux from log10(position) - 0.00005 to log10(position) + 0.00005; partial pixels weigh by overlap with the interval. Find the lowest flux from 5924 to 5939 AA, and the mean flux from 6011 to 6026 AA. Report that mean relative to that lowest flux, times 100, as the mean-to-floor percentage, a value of 111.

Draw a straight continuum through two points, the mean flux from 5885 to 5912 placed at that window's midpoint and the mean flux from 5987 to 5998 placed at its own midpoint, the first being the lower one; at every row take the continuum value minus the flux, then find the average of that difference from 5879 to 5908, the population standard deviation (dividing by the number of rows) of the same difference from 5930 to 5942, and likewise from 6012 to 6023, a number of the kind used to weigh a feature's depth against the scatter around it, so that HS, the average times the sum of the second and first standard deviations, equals 0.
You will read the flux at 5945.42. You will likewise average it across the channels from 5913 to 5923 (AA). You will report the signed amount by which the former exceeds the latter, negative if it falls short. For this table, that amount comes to 3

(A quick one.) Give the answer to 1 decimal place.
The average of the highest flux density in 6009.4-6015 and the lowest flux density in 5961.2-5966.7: 27.8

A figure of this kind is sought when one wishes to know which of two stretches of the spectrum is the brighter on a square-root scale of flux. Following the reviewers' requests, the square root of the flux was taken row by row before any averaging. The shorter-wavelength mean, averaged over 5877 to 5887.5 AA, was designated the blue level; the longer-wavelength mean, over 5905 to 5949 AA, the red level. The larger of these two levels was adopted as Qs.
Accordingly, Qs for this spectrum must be 5.242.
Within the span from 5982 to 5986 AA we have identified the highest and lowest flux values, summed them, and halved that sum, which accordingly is 27.6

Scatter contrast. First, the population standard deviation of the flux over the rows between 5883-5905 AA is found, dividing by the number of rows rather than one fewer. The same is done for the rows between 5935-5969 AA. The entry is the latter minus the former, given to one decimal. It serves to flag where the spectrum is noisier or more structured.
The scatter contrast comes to -1.0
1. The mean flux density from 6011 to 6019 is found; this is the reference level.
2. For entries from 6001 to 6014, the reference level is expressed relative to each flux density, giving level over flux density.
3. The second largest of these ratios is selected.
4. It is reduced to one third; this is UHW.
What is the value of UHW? 0.373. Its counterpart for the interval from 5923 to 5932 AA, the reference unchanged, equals 0.346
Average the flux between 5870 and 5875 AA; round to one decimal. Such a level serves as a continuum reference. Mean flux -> 28.7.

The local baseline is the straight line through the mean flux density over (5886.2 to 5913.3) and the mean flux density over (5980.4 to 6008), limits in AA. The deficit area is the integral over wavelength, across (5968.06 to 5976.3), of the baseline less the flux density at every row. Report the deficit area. -16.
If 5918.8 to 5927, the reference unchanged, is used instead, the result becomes -21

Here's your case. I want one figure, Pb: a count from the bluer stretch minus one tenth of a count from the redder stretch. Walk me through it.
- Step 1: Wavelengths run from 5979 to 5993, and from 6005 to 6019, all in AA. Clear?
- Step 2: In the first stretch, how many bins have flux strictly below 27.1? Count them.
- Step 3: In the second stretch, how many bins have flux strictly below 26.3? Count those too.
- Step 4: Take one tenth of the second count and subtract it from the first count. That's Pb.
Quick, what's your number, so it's 1.7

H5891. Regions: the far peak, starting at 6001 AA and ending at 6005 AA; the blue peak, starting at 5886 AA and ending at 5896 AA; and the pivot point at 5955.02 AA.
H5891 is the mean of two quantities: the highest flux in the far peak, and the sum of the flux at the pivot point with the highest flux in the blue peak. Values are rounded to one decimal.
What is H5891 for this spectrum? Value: 40.5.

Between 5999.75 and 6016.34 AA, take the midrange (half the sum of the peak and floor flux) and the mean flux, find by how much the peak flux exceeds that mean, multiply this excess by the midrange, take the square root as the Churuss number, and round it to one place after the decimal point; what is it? 8.5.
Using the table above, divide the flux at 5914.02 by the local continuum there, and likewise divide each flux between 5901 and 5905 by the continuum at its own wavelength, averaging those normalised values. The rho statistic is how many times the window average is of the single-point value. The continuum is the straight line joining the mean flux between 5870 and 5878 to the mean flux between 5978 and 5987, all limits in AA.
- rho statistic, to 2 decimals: 1.12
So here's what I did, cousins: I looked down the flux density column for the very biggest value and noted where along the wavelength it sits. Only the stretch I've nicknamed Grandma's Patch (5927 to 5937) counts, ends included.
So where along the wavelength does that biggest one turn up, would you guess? 5931.75 AA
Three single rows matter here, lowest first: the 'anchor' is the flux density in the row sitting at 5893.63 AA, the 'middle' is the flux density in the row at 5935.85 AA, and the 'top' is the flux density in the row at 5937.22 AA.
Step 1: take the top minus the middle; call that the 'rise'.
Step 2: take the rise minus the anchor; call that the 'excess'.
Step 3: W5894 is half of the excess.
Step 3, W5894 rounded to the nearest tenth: -10.6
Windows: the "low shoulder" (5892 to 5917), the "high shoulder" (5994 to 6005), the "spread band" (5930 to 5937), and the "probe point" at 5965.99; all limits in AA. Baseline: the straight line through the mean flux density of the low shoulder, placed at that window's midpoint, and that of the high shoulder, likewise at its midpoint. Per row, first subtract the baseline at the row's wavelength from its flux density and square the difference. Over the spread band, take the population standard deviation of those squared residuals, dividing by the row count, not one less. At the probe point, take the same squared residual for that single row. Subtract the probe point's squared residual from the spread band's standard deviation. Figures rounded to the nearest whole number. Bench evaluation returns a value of 3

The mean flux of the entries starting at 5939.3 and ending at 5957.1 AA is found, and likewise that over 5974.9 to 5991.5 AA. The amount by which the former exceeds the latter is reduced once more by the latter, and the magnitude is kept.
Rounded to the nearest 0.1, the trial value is 31.3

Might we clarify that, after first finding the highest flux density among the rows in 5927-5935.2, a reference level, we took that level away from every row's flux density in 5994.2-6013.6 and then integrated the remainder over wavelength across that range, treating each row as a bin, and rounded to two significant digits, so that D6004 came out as -28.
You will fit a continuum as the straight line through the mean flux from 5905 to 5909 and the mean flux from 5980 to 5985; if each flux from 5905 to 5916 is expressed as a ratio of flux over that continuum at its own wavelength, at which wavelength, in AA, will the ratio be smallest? 5915.38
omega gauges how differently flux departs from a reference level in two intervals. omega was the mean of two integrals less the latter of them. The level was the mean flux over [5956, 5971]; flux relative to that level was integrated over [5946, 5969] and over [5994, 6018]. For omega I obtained -6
